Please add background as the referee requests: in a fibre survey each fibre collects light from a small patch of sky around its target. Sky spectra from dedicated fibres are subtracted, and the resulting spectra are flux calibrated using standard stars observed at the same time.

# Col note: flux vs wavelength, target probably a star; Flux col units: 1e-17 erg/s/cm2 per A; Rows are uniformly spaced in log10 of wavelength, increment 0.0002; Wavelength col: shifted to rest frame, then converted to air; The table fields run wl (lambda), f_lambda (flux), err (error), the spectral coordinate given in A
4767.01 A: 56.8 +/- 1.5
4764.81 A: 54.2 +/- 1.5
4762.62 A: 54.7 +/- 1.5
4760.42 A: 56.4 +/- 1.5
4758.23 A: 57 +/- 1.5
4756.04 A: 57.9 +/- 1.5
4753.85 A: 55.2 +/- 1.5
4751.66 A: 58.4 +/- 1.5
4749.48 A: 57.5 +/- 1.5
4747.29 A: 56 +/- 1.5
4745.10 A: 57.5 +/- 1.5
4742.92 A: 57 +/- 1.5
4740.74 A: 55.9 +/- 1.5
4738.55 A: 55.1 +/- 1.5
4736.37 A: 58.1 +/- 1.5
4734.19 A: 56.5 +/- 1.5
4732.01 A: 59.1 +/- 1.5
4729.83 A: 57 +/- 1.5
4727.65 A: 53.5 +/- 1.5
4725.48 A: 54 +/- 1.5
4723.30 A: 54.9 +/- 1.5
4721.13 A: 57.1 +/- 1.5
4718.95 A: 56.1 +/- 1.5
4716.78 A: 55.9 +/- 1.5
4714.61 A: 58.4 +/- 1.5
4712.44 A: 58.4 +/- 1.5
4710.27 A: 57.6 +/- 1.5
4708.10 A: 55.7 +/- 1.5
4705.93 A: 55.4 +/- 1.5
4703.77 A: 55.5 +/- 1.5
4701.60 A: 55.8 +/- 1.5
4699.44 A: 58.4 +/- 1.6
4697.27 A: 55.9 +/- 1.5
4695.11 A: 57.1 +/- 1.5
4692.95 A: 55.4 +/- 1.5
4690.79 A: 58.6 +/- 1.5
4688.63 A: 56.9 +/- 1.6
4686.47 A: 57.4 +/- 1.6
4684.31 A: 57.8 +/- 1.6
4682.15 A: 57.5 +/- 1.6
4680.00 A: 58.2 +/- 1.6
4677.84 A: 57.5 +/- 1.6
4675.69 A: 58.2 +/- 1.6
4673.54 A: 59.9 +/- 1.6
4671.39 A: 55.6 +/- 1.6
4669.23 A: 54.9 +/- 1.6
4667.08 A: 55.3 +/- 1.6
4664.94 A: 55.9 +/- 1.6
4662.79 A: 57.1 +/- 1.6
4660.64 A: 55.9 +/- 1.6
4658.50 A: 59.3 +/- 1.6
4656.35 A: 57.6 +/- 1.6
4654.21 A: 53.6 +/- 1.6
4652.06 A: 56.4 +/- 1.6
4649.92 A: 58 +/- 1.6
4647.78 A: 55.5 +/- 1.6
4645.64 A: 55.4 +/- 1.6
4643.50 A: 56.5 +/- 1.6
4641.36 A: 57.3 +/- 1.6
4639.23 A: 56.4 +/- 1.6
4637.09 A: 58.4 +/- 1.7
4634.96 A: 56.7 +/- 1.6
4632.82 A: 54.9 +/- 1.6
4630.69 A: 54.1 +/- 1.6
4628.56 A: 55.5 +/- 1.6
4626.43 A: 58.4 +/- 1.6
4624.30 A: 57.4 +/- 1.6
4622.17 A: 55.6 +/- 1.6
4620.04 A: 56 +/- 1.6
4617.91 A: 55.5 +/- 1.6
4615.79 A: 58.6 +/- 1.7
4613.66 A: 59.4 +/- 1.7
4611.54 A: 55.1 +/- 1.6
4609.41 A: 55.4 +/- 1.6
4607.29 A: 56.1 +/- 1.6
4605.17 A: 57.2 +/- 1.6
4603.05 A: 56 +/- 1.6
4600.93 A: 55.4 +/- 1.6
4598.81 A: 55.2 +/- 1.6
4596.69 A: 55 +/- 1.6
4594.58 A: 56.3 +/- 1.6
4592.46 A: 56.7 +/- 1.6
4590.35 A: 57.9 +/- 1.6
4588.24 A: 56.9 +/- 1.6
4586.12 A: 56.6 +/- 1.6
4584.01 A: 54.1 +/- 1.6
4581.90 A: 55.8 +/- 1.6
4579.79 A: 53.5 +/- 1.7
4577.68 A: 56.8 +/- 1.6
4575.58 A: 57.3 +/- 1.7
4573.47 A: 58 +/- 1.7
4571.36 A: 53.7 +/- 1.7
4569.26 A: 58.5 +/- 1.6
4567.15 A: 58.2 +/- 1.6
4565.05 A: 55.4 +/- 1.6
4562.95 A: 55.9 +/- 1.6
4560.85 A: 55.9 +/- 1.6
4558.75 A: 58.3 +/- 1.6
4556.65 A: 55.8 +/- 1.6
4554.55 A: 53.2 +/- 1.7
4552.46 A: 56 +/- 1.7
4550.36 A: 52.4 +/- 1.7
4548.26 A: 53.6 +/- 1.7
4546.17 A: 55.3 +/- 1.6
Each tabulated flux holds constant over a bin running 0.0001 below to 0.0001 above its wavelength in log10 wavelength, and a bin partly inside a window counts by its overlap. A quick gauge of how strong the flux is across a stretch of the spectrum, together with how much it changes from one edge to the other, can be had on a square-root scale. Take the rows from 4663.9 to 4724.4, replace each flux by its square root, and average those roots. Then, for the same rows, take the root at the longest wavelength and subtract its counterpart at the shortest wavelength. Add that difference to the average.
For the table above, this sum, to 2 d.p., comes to 7.47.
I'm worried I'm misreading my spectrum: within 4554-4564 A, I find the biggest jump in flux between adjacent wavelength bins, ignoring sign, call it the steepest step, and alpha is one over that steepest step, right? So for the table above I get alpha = 0.38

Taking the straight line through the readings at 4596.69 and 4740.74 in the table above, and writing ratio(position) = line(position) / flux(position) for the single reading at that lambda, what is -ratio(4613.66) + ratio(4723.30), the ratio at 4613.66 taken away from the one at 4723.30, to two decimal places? 0.09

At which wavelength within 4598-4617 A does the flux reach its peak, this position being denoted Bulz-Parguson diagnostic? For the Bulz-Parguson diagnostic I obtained 4613.66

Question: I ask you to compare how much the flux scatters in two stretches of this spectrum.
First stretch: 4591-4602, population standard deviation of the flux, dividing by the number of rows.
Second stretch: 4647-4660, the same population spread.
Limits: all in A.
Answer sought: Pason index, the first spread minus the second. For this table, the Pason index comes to -1.2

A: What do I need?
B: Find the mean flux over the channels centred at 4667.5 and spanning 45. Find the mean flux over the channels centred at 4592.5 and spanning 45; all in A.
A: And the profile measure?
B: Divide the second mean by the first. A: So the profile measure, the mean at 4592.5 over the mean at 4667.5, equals 0.99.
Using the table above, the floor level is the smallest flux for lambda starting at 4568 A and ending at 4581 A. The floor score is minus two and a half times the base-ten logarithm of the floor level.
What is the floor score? -4.321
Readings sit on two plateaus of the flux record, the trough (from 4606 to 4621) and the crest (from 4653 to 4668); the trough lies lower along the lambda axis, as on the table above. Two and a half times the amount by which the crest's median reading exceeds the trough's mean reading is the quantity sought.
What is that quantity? -1.7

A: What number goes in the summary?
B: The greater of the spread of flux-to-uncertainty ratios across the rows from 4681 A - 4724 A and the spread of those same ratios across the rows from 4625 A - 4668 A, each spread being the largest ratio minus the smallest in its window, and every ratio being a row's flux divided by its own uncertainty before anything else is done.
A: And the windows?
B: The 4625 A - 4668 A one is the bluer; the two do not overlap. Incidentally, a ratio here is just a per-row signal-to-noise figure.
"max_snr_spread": 3.6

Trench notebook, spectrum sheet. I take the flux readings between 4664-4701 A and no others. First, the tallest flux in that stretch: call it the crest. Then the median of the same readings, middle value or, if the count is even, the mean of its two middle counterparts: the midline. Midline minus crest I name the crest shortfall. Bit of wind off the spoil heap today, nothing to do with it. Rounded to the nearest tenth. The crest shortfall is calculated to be -2.5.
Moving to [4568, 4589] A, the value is -1.8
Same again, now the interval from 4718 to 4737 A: -2.6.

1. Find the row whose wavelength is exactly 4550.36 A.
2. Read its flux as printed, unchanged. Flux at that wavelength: 52.4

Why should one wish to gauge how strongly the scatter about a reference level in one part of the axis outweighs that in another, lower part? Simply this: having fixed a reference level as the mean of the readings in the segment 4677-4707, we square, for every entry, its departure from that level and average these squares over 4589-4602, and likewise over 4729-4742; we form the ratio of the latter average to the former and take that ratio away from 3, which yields 2.0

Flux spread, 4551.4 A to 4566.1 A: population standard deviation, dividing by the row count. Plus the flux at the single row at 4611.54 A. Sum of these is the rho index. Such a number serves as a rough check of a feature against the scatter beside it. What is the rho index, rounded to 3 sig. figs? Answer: 56.5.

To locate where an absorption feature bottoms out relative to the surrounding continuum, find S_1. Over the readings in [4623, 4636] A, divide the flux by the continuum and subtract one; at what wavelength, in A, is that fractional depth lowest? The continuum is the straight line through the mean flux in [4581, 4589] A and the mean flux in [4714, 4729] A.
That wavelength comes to 4630.69 A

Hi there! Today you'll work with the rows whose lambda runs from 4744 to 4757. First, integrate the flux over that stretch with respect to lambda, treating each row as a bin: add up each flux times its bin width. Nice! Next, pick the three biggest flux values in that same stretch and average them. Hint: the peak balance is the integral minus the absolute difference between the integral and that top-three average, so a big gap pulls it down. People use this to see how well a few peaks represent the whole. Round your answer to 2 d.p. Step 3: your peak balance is 57.93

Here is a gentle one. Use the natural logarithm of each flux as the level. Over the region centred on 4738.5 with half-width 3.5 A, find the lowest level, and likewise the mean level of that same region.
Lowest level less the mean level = -0.022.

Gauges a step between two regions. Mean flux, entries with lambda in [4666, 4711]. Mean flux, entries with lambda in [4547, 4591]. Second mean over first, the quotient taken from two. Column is 1.02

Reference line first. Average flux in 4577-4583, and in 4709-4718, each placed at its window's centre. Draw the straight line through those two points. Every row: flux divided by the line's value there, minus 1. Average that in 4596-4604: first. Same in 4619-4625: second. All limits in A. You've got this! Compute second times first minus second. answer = -0.005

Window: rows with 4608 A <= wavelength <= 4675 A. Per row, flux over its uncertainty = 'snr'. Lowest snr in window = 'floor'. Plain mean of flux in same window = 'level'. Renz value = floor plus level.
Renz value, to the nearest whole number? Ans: 90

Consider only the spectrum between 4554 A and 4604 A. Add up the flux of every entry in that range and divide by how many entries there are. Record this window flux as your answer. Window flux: 56.1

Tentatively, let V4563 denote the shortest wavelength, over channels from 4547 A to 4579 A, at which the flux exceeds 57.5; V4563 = 4558.75 A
